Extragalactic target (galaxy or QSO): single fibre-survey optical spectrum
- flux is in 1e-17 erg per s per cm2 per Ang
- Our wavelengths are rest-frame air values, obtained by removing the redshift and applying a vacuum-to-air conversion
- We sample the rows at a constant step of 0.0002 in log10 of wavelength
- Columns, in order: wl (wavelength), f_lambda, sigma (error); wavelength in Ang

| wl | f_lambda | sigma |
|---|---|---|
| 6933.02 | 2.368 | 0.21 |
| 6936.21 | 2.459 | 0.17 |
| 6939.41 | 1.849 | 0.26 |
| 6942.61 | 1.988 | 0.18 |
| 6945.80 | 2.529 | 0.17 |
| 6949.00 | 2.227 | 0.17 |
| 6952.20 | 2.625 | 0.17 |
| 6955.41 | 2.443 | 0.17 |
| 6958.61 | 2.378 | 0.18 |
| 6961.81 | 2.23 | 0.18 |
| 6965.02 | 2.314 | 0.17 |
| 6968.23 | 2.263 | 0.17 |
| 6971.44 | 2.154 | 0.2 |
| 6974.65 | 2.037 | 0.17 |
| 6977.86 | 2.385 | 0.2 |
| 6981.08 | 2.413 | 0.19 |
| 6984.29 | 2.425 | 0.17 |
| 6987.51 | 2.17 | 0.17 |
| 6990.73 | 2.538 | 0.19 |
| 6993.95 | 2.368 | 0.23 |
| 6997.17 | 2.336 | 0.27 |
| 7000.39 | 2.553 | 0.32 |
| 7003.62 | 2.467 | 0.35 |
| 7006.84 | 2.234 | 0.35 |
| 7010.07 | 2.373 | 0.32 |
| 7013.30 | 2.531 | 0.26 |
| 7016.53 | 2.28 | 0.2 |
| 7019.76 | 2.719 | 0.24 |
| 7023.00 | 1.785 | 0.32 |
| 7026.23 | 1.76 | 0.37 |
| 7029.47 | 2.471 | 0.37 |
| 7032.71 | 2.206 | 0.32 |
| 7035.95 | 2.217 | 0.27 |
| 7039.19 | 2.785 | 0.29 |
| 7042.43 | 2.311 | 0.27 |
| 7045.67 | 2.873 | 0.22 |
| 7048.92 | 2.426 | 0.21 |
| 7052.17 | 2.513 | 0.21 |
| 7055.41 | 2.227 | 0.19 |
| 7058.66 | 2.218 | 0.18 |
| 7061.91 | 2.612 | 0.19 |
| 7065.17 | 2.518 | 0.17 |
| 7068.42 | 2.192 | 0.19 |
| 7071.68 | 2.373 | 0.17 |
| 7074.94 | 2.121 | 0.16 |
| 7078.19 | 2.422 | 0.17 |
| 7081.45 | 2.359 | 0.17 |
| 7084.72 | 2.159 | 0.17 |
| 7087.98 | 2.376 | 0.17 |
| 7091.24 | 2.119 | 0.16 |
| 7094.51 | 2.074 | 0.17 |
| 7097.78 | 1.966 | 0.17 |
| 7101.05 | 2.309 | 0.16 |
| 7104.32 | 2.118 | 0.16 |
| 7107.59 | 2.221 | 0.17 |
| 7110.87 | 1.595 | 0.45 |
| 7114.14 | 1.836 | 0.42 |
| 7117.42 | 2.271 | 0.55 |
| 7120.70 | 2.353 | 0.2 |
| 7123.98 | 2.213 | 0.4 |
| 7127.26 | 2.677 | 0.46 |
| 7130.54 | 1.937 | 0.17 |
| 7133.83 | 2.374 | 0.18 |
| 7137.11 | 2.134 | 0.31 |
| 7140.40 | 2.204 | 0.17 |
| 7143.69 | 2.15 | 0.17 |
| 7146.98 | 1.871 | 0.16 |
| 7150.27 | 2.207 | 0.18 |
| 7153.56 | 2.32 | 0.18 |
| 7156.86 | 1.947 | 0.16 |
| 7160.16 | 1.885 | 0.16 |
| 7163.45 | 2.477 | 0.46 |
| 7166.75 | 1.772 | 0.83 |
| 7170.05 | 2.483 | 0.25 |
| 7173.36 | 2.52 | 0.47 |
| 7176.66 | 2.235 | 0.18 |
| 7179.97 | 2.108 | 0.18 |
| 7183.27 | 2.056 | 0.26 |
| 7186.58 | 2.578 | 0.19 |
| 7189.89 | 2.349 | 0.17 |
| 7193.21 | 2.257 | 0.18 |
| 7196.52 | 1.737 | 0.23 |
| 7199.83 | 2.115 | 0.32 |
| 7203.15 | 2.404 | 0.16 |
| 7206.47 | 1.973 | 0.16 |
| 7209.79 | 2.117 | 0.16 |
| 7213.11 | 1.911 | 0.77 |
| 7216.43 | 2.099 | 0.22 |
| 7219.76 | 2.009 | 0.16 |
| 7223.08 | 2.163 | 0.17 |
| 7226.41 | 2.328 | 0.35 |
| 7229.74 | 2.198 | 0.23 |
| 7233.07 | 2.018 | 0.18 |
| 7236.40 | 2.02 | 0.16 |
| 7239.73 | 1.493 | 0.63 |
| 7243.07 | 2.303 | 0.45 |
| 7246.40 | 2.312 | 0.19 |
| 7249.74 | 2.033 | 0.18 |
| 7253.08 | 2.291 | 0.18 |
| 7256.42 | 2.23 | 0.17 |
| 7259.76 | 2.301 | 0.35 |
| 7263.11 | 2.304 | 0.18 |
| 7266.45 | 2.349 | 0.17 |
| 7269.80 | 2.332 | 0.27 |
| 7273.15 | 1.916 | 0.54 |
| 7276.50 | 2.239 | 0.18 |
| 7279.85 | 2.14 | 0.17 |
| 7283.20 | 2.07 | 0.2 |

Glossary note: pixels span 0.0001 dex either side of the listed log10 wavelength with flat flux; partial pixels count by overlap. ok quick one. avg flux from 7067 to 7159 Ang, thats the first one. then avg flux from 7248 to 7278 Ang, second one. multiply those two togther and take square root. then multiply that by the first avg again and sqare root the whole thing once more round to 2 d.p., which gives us 2.19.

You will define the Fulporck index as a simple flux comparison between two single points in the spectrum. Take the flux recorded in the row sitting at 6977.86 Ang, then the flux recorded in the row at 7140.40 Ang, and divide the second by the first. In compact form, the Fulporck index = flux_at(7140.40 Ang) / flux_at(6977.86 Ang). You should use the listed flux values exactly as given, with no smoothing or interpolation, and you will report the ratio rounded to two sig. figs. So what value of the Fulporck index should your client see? 0.92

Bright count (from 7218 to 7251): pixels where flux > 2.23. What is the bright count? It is 3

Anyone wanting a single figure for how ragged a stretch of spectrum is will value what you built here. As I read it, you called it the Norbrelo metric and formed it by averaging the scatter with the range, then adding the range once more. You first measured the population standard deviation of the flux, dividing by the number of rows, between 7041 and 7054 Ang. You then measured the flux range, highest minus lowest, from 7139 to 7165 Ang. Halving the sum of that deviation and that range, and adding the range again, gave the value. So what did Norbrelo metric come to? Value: 1.0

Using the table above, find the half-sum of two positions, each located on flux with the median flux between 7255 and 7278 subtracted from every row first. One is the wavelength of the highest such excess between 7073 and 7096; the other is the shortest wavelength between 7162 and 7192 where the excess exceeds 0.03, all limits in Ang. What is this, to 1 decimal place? 7120.8 Ang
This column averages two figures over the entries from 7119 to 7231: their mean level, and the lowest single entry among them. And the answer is 1.96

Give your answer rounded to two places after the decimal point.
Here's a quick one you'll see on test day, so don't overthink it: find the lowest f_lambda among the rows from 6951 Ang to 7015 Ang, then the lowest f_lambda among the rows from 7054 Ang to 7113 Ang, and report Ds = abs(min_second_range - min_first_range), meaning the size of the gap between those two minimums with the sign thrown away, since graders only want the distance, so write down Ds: 0.44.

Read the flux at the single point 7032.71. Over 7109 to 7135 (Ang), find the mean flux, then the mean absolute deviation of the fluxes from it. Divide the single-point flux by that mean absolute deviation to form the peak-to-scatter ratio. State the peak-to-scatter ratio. 8.0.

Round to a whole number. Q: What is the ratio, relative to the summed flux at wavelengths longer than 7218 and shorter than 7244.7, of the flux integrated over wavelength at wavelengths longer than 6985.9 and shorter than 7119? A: 18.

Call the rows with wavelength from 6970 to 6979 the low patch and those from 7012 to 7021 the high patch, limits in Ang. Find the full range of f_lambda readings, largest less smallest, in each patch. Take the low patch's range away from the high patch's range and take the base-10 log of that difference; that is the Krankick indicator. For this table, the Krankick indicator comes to -1.04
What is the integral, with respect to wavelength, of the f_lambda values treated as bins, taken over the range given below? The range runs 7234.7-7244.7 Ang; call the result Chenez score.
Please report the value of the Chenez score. 19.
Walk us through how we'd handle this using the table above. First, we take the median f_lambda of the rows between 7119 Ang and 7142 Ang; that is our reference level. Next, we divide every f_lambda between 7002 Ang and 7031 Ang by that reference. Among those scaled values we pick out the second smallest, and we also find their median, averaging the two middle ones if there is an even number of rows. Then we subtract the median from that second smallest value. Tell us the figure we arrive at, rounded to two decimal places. -0.27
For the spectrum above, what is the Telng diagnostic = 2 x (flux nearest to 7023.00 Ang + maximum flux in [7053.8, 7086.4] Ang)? 8.8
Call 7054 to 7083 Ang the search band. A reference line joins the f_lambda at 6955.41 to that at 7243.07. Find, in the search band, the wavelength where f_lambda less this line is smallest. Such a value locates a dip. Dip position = 7074.94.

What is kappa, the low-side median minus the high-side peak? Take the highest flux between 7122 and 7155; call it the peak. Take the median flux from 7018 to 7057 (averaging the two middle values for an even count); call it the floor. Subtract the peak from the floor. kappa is -0.31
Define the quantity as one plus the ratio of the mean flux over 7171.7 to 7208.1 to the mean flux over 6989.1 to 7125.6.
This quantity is 1.96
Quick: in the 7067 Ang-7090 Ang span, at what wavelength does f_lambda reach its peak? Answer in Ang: 7078.19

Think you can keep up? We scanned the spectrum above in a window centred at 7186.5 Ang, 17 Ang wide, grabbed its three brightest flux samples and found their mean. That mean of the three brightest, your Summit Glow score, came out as 2.39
